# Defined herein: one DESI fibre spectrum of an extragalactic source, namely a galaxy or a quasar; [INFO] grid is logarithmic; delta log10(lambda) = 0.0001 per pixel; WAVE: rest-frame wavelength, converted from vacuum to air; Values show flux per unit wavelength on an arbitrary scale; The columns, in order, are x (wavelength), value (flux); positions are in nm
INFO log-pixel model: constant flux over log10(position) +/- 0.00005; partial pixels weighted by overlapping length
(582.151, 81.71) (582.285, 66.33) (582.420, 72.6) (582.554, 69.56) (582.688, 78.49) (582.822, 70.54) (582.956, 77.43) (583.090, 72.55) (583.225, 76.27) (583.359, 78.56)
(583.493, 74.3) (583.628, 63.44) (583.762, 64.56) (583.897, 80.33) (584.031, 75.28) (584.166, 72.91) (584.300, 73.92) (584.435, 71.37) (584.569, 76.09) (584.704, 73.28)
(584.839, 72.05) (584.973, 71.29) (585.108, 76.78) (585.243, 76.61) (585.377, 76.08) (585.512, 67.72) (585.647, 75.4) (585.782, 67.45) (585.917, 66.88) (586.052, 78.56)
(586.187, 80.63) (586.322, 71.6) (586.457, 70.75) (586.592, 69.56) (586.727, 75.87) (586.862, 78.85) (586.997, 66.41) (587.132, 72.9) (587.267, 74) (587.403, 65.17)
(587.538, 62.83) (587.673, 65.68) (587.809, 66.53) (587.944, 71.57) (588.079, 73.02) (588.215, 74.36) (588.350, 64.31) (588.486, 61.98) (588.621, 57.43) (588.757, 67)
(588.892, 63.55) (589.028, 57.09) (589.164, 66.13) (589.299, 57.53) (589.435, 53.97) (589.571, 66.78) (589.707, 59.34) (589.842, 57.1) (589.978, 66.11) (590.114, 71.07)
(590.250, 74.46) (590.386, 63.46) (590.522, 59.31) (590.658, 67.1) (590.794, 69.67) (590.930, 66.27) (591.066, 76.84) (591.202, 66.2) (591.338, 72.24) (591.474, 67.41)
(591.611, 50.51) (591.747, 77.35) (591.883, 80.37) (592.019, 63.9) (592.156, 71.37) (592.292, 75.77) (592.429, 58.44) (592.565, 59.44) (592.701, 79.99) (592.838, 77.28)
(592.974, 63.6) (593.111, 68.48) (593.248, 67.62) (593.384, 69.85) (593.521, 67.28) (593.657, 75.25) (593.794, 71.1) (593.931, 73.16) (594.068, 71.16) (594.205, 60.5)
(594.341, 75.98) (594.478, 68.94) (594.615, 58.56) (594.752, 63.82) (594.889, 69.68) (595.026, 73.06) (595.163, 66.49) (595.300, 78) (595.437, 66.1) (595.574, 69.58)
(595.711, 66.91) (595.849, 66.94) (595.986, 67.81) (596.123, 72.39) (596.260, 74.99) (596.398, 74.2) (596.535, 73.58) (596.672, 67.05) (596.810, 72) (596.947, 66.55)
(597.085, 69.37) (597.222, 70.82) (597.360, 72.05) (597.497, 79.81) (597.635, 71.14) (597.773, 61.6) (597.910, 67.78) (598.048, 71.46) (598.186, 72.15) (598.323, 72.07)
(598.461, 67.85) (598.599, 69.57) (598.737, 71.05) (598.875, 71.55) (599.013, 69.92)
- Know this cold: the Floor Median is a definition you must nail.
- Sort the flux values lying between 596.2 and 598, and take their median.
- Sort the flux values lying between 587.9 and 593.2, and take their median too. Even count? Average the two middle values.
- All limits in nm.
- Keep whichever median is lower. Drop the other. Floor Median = 66.27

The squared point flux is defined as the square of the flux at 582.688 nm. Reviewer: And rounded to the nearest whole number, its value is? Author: 6161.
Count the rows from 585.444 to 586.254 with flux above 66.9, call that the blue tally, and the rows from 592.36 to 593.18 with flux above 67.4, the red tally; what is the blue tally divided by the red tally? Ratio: 1.7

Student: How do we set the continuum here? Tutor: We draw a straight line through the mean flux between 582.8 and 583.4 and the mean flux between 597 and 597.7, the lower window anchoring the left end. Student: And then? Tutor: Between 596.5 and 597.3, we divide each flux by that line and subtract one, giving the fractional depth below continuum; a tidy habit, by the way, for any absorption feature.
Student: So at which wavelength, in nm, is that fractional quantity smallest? 596.947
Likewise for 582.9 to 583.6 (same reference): 583.090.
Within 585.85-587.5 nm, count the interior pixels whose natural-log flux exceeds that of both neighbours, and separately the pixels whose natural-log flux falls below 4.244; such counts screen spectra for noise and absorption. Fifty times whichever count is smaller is 150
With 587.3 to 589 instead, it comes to 100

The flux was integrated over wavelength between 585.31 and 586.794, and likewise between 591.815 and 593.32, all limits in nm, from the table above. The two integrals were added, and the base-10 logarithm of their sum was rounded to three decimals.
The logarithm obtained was 2.328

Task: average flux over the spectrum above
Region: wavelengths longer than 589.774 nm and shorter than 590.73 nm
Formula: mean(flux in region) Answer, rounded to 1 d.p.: 65.5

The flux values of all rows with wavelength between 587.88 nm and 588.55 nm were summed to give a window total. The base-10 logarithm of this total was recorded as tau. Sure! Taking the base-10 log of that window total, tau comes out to 2.54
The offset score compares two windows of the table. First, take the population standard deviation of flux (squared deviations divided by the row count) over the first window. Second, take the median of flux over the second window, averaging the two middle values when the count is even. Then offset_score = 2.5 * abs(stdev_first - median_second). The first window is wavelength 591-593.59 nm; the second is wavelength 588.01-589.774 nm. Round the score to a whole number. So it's 140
